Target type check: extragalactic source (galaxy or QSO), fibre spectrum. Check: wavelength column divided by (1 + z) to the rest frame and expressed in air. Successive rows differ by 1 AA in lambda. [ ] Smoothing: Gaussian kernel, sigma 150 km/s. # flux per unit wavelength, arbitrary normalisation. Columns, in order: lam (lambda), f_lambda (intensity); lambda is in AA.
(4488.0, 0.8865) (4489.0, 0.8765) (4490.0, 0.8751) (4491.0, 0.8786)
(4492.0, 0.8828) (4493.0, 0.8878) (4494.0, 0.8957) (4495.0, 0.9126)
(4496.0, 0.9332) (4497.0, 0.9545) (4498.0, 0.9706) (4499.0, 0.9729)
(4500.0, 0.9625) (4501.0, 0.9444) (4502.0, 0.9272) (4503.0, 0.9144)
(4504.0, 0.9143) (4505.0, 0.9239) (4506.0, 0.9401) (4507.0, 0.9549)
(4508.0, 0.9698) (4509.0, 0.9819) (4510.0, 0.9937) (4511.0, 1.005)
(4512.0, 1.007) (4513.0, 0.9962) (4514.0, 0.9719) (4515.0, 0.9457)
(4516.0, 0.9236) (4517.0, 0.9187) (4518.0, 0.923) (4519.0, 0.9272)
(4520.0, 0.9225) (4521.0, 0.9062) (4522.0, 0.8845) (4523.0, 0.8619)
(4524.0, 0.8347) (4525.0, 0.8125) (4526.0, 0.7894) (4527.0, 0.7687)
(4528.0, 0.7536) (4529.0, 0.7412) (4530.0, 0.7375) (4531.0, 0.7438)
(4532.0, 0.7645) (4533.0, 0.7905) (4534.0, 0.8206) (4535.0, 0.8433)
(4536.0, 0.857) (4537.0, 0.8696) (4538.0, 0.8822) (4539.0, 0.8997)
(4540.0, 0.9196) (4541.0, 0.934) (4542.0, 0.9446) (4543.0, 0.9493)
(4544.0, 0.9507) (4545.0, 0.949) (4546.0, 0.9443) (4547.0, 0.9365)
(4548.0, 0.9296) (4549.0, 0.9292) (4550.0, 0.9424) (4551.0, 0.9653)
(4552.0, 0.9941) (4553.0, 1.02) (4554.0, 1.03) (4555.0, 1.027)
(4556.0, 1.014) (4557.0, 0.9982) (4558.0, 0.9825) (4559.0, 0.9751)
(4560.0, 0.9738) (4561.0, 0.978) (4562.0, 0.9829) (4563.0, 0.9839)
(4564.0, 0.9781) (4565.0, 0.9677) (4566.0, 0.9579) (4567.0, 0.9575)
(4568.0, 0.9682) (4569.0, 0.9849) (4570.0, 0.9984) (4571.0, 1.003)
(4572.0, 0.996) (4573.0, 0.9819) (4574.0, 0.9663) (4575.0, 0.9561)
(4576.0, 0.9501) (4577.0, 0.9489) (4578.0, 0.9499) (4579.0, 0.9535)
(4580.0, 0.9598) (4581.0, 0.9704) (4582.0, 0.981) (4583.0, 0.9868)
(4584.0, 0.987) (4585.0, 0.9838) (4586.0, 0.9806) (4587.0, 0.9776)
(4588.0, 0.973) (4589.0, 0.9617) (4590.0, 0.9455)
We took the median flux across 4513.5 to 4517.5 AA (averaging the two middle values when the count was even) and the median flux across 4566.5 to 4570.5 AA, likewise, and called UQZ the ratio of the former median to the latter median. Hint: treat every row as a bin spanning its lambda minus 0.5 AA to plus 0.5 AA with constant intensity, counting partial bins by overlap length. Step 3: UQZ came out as 0.96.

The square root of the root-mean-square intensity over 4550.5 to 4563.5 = 0.997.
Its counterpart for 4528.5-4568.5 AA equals 0.964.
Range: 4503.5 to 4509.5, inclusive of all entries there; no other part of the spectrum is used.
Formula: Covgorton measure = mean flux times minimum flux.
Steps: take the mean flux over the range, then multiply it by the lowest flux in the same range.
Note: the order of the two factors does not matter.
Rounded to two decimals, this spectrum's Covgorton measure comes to 0.87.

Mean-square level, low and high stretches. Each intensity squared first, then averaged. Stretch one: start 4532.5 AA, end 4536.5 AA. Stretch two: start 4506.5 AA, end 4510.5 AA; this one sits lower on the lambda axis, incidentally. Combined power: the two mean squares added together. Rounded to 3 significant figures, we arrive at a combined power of 1.64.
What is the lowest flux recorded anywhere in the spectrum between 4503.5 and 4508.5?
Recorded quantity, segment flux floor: 0.9143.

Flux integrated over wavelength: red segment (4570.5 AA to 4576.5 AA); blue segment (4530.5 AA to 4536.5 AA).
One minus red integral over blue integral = -0.21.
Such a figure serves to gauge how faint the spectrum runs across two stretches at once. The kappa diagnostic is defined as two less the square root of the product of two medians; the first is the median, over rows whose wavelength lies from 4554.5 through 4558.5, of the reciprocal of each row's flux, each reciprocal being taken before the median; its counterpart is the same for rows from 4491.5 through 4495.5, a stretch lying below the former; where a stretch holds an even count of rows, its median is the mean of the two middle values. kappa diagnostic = 0.94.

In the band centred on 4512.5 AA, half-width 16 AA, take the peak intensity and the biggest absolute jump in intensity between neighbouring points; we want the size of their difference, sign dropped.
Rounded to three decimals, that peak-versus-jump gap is 0.980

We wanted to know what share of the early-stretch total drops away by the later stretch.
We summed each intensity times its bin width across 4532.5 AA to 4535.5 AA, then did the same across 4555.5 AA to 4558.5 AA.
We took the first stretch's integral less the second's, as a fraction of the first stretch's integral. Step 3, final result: -0.22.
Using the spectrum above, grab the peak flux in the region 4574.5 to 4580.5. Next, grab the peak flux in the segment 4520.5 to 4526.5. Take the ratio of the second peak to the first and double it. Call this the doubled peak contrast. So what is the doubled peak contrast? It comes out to 1.89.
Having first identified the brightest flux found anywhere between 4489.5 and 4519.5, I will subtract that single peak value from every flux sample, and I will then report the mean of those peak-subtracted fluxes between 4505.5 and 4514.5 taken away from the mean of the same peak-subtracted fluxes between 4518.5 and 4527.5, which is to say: -0.12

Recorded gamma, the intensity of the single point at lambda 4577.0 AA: 0.9489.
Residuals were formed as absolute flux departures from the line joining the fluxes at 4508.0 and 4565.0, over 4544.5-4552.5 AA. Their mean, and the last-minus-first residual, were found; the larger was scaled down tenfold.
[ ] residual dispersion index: 0.003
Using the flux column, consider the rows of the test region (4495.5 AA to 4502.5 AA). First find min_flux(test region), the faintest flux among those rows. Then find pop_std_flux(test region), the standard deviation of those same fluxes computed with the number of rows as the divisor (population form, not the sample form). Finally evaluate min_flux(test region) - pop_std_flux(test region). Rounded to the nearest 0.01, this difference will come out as 0.91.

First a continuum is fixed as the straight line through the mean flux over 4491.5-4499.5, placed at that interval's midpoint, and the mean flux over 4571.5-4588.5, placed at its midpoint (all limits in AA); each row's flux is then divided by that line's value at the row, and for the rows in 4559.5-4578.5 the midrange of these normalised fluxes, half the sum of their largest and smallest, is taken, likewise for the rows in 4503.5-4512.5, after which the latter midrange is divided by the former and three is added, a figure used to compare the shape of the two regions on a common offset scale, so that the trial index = 4.02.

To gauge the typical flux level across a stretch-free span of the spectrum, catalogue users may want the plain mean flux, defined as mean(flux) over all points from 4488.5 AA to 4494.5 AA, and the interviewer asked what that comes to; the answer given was 0.883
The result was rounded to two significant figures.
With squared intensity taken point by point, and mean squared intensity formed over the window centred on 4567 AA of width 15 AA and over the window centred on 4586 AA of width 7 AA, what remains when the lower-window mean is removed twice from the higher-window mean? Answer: -0.96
